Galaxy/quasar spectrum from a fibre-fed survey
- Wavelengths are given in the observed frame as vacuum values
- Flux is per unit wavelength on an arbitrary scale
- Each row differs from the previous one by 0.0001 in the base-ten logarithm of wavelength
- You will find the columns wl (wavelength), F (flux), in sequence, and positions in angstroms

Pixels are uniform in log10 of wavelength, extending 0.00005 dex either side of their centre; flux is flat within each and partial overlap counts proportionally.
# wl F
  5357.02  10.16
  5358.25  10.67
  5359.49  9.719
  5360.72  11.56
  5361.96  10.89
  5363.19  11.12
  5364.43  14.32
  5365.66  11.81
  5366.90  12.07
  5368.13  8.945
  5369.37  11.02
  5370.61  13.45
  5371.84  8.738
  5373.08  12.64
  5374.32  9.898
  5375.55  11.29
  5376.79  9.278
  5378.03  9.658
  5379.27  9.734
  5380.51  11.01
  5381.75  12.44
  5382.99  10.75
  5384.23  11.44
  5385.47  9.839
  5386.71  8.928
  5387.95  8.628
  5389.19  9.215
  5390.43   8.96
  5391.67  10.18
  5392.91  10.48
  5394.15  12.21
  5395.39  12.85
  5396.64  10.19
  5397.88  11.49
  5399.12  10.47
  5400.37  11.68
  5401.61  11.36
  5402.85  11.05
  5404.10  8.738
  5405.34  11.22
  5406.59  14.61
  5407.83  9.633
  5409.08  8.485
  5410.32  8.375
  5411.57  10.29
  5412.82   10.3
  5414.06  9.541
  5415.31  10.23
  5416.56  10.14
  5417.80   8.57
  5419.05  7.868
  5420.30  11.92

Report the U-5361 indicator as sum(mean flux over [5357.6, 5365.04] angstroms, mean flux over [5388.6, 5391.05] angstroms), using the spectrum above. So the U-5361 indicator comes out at 20.5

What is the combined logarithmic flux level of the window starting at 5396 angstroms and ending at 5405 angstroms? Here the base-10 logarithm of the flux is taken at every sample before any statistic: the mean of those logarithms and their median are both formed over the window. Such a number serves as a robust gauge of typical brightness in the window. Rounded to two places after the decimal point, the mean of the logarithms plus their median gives 2.07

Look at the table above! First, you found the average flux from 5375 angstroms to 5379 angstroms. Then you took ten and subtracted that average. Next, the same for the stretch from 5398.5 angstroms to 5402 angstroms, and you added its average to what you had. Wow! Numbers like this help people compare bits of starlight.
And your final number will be 11.1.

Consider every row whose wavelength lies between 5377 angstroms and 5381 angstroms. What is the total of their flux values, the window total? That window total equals 30.4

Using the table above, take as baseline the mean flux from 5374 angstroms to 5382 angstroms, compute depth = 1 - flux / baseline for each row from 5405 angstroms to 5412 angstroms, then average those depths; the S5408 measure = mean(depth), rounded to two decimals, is 0.00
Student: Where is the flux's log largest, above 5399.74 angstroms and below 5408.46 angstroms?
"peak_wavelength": 5406.59 angstroms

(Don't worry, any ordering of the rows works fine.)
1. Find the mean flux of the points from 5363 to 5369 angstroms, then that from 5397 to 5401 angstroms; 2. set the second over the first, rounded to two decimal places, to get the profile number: 0.96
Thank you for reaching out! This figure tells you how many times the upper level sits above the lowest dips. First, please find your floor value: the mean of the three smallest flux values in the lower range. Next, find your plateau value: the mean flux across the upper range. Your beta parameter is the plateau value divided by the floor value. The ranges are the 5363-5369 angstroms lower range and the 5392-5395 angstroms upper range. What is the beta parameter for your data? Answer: 1.07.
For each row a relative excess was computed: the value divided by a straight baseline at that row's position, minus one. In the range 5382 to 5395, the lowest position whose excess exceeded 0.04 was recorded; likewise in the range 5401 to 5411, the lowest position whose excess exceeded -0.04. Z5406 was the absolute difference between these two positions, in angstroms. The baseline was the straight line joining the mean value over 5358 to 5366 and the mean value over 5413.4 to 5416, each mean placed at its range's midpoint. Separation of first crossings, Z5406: 17.4 angstroms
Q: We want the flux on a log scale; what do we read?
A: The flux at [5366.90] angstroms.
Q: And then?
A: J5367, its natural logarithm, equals 2.49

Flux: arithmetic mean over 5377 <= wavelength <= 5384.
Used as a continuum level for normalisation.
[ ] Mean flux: 10.7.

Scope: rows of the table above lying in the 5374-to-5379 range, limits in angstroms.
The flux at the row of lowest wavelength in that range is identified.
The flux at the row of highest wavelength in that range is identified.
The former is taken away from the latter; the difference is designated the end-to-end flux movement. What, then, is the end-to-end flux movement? -0.2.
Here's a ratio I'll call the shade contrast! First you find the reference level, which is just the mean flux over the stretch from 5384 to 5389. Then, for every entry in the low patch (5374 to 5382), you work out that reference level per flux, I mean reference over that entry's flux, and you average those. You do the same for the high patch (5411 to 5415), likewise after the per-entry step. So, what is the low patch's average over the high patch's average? 0.97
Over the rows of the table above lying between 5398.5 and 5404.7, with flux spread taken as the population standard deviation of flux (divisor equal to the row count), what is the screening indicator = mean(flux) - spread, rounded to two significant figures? 9.6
